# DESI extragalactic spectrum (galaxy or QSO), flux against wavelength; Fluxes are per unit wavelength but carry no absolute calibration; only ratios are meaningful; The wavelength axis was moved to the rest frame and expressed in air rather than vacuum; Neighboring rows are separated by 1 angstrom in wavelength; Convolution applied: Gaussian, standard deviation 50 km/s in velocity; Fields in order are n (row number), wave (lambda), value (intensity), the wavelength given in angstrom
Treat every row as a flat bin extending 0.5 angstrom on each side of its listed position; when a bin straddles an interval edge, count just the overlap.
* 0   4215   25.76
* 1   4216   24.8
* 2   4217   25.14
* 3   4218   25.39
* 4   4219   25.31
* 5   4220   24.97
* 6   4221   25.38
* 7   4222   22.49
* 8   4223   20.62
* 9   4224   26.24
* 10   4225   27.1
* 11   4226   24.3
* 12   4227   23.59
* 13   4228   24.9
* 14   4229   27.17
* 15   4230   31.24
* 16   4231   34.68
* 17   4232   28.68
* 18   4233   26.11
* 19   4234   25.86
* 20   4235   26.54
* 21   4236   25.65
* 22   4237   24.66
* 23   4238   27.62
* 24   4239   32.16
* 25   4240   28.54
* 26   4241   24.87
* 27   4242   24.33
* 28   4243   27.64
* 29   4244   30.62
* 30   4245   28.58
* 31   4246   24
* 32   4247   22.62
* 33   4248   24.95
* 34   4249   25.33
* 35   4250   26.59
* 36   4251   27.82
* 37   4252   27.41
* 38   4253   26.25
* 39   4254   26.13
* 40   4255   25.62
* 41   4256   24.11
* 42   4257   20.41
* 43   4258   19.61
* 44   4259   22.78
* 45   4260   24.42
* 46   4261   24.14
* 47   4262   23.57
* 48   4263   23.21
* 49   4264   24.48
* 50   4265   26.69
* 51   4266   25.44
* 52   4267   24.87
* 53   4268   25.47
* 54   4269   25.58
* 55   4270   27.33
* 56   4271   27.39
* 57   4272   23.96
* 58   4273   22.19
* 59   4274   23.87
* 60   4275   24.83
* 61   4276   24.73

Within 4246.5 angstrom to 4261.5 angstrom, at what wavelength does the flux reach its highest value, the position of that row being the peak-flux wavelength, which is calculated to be 4251 angstrom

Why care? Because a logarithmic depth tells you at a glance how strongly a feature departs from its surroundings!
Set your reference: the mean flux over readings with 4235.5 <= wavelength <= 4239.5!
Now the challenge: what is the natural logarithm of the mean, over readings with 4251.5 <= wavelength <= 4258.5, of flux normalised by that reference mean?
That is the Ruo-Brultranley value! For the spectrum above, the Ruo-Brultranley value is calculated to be -0.13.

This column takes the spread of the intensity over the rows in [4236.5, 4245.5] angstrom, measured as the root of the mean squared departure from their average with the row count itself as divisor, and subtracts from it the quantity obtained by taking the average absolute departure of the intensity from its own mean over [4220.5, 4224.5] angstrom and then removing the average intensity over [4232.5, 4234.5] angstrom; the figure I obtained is 26.4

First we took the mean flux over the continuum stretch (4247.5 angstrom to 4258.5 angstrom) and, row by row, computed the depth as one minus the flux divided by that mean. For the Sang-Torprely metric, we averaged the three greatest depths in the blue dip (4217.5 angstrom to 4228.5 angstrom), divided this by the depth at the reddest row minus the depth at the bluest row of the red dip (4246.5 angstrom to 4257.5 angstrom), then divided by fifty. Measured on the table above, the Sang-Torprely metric 0.024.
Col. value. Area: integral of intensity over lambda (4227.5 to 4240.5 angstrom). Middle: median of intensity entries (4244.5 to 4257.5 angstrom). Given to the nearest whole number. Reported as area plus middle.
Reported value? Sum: 389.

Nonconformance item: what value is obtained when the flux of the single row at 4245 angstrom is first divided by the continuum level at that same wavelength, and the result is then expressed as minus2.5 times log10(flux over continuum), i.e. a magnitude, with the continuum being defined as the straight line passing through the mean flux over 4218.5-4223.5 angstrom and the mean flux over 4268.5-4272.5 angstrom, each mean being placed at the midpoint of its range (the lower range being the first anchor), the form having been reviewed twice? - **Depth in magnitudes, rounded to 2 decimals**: -0.15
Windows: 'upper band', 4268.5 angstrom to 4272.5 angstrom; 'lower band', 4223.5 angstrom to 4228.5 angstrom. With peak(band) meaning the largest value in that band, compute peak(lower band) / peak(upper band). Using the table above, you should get 0.99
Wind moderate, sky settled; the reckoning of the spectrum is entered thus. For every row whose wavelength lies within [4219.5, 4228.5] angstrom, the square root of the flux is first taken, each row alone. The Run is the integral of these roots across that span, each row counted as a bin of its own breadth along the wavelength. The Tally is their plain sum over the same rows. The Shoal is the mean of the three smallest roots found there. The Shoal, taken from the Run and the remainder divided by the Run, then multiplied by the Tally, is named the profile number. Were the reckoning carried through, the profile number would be 40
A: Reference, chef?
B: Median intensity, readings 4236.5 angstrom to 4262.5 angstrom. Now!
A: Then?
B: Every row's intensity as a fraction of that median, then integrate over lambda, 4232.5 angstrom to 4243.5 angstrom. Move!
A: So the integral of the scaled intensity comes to 11.7 angstrom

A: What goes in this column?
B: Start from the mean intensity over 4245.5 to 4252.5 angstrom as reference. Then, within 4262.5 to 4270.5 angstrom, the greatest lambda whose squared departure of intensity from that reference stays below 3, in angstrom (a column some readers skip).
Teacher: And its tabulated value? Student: 4269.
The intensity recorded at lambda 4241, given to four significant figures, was 24.87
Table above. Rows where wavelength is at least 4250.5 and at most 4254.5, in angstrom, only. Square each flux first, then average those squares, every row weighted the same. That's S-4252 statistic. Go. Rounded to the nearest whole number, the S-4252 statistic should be 724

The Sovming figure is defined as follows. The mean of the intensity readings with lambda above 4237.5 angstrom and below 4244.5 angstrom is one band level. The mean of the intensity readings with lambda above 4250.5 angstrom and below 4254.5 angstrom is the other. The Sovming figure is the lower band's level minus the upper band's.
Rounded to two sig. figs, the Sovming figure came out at 1.1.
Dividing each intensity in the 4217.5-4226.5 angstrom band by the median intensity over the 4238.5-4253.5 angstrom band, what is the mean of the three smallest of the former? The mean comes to 0.85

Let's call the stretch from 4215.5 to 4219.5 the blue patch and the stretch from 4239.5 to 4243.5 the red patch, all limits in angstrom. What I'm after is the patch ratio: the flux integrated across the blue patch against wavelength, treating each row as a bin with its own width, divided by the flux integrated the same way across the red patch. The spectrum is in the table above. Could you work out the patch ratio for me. 0.96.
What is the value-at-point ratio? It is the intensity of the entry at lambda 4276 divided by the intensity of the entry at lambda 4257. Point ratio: 1.21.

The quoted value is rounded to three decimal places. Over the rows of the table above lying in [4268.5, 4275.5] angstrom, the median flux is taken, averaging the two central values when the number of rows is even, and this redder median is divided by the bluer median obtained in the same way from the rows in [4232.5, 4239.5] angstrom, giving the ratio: 0.951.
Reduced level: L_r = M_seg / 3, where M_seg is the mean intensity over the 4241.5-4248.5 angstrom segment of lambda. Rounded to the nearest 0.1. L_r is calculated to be 8.7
